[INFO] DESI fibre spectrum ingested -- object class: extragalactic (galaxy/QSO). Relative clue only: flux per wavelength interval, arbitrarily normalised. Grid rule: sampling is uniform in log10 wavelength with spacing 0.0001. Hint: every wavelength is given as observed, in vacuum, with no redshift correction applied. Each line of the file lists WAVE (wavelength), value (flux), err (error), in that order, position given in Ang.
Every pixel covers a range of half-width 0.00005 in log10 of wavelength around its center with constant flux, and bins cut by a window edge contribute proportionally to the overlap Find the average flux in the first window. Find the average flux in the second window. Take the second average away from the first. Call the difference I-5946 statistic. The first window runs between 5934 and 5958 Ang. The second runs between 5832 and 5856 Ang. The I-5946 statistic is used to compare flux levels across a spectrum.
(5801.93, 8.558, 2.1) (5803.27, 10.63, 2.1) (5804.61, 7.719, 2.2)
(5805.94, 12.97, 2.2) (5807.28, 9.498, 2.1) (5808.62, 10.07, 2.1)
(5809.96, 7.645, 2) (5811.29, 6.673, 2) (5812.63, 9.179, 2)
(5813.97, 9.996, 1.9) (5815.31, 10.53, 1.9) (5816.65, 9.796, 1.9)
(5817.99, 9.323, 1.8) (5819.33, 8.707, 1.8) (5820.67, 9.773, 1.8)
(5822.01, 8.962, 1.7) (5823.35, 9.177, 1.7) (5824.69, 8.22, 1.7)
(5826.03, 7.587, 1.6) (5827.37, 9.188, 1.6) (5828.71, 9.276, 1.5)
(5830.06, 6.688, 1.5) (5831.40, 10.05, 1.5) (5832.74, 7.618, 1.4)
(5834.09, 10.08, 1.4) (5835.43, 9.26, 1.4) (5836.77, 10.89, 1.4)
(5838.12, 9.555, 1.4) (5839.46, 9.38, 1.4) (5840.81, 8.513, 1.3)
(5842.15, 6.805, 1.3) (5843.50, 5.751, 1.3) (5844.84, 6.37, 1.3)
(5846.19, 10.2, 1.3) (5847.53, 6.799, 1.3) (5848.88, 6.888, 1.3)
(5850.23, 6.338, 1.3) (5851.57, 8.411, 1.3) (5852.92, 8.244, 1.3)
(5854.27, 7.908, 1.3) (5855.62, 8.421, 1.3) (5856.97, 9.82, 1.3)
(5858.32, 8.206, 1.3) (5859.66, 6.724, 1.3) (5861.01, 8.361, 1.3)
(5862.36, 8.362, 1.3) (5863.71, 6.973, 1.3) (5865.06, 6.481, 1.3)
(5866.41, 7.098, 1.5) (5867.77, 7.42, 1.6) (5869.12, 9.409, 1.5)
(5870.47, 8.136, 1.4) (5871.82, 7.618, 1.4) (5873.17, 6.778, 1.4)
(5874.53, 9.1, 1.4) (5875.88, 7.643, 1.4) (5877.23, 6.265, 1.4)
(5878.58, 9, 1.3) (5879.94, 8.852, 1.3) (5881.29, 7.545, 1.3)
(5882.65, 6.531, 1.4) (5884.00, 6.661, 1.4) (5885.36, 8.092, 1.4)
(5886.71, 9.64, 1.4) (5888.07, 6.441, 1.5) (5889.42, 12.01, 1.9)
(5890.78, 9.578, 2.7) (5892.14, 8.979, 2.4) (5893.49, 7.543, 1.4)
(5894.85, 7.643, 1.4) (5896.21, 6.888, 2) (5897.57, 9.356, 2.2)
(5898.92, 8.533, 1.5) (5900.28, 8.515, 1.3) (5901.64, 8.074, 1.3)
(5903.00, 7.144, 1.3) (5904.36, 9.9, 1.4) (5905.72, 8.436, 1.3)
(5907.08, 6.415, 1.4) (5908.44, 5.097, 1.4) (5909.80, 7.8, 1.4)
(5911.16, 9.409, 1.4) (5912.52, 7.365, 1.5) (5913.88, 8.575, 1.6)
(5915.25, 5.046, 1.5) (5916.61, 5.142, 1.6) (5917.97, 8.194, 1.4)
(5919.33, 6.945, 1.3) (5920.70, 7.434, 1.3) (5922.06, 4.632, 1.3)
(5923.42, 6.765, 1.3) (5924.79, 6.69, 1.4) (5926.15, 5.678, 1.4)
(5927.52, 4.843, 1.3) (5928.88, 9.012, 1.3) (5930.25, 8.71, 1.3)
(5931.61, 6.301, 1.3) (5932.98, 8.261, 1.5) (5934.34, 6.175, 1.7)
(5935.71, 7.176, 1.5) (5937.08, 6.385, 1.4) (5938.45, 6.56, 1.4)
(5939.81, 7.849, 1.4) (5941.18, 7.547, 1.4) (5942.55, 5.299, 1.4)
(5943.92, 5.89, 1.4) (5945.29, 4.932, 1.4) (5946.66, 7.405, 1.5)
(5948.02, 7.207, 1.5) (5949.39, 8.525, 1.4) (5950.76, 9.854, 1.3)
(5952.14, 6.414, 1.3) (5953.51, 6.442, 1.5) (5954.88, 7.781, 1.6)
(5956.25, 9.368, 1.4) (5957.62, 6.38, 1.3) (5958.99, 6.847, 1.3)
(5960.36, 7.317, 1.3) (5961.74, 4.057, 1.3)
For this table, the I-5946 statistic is -1.1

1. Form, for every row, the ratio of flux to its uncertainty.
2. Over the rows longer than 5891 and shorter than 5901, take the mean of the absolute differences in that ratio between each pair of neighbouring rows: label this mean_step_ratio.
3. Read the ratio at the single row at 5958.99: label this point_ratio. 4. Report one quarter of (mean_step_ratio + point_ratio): 1.60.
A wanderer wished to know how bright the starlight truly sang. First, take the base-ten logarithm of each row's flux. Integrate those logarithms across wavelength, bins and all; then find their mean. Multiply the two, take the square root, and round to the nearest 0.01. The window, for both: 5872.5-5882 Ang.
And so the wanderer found 2.75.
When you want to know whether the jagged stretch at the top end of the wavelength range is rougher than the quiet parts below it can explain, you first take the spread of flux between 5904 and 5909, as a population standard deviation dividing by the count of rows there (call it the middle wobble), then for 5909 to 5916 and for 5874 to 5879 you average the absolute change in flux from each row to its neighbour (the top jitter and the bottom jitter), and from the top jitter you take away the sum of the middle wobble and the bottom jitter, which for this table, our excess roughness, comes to -1.6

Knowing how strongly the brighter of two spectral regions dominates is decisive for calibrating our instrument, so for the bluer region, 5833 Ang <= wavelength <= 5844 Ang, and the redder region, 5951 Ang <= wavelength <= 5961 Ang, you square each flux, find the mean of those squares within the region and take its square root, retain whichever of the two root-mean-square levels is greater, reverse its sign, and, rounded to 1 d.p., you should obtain -8.9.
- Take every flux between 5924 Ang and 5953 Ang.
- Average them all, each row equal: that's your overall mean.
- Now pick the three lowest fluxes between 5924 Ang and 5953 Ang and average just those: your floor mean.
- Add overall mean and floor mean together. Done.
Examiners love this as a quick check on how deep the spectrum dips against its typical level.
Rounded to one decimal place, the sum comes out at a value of 12.0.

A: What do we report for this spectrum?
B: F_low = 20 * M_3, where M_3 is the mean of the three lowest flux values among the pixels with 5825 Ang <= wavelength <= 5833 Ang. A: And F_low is 146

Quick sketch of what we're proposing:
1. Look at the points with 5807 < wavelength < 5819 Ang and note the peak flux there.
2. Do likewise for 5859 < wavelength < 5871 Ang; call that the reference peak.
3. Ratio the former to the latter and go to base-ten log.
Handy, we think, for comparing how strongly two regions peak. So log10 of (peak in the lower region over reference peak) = 0.05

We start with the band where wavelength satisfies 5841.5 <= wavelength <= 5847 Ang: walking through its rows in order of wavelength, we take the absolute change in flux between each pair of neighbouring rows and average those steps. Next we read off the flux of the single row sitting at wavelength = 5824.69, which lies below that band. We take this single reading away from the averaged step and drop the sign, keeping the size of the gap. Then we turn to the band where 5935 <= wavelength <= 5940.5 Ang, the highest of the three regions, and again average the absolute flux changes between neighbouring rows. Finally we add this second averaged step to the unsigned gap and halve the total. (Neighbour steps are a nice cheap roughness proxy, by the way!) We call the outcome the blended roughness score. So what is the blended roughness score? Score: 3.57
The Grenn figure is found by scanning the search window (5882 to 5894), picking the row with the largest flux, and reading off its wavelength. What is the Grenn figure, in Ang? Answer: 5889.42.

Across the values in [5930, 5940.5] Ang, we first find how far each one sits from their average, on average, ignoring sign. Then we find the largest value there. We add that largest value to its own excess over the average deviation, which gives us 16.6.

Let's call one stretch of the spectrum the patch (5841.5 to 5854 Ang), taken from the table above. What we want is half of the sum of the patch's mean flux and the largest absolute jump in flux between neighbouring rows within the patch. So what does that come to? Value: 5.6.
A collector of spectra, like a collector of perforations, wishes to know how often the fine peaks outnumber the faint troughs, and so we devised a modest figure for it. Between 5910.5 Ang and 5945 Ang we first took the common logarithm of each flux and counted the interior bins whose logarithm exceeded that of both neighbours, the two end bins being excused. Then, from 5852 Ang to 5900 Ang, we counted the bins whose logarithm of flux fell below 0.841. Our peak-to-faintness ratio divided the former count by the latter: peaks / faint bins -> 1.0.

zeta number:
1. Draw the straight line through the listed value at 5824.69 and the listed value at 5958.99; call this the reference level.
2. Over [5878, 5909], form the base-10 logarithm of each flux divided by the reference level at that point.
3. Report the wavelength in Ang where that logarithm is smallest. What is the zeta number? 5908.44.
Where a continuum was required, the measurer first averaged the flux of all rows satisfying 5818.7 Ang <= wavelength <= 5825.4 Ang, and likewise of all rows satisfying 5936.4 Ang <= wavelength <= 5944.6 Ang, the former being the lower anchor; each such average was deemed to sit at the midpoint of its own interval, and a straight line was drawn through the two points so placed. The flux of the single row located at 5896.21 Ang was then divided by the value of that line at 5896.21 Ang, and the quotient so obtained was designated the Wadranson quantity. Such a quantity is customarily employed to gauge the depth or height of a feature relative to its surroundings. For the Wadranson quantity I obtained 0.9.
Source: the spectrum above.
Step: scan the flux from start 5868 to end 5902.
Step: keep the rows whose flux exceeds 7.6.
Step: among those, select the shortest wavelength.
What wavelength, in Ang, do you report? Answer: 5869.12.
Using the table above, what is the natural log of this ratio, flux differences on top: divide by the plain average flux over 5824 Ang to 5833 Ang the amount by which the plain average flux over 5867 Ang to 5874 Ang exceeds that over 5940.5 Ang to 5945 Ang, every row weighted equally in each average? -1.6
